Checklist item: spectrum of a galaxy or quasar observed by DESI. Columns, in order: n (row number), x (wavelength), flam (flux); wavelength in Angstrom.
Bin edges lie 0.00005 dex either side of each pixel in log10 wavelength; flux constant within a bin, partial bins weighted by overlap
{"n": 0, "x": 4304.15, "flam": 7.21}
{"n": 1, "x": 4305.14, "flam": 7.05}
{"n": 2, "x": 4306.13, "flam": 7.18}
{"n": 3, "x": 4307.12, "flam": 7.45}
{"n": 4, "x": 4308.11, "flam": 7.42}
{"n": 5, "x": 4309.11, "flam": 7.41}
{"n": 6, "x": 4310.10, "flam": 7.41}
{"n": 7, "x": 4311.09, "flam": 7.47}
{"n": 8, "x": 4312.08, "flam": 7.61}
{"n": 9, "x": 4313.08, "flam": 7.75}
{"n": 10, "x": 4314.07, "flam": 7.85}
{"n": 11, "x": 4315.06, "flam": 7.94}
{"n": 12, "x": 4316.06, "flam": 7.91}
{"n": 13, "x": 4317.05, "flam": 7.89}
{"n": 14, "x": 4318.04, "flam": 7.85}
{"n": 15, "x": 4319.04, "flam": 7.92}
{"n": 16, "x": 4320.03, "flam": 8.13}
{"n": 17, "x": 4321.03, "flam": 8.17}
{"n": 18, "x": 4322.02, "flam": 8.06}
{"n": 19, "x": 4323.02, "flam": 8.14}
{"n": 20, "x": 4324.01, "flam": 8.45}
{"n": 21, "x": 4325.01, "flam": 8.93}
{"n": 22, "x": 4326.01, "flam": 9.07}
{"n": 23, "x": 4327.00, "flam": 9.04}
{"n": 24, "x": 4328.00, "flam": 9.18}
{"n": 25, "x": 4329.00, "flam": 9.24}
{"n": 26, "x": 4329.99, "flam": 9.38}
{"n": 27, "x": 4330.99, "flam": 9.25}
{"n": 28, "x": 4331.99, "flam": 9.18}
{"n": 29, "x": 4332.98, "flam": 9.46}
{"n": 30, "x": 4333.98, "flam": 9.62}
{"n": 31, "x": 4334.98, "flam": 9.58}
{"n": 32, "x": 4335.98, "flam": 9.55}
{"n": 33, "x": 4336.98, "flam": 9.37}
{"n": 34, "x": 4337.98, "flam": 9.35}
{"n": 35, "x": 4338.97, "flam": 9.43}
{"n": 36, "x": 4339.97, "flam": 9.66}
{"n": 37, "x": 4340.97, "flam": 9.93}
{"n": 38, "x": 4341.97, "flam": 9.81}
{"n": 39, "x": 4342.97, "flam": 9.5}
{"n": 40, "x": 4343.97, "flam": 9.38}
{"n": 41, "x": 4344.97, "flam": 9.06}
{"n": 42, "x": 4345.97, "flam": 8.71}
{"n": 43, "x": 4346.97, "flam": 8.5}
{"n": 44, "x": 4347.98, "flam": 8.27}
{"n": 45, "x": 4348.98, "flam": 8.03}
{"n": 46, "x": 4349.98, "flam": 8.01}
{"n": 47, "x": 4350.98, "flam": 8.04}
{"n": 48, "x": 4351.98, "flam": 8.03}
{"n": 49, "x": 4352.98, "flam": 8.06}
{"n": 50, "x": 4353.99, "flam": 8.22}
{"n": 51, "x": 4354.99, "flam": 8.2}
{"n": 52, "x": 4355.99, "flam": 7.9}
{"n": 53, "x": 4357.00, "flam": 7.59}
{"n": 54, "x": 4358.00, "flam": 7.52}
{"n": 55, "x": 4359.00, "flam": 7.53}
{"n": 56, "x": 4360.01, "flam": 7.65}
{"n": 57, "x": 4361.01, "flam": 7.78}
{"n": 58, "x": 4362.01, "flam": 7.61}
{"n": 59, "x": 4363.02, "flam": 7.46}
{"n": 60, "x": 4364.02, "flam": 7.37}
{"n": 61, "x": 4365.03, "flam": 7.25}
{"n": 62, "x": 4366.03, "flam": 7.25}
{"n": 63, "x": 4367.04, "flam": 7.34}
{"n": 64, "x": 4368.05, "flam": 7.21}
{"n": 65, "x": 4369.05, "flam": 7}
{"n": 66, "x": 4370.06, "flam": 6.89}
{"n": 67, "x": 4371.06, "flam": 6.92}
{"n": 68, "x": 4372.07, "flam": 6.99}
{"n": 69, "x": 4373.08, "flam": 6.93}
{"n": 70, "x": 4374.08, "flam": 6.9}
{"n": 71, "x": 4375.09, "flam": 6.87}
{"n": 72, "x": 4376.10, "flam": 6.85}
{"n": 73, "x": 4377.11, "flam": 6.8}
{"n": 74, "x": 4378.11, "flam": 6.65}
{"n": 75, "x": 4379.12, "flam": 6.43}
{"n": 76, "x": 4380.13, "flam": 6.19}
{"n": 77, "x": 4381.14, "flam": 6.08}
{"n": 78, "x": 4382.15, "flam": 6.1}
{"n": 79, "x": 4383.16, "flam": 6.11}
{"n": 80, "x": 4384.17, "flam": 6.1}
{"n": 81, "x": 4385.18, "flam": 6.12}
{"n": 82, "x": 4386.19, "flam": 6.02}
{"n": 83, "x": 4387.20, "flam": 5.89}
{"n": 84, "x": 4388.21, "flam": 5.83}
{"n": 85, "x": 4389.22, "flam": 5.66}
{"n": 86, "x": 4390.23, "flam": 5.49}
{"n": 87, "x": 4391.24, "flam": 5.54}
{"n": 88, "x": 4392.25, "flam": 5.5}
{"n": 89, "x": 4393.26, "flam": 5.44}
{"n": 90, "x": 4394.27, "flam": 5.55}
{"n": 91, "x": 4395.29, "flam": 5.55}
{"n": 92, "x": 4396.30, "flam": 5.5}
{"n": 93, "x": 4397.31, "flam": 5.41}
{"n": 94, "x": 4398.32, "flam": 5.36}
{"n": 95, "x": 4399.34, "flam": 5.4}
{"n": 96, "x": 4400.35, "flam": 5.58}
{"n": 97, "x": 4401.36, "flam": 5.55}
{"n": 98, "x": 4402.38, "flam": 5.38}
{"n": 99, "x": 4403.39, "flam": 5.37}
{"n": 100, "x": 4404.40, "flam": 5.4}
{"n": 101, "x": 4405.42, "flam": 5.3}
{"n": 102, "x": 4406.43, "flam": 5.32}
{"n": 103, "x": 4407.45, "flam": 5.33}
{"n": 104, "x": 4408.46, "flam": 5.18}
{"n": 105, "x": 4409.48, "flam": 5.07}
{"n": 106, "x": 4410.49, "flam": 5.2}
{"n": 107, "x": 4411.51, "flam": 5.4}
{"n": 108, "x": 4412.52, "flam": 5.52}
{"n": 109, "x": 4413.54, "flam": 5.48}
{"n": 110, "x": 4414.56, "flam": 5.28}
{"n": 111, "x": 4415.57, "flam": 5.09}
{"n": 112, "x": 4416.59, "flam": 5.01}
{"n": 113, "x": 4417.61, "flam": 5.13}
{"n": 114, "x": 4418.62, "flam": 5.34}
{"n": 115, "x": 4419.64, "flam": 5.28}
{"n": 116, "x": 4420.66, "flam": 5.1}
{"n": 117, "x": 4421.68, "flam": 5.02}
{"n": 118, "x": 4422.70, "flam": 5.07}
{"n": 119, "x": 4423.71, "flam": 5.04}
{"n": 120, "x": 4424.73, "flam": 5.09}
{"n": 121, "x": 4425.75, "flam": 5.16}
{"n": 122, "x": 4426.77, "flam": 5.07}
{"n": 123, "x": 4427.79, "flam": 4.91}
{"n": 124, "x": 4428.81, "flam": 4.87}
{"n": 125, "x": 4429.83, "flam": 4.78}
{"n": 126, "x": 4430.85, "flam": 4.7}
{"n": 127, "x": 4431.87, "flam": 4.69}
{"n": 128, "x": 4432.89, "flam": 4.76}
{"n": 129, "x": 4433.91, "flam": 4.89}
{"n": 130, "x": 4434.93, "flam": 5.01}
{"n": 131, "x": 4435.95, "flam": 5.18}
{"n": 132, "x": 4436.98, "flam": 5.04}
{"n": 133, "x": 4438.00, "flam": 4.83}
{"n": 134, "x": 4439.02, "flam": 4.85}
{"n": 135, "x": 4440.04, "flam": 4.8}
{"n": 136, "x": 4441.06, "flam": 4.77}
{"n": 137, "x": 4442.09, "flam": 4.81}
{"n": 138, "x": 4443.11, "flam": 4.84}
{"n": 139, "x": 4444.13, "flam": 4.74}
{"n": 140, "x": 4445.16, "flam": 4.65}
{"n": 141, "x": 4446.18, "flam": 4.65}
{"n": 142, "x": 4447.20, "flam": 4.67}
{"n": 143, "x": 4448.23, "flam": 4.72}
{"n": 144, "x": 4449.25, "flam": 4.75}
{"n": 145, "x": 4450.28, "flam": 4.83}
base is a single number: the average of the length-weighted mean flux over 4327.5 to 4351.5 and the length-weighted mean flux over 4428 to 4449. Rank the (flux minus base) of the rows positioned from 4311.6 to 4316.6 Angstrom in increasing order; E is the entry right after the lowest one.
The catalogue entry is 0.77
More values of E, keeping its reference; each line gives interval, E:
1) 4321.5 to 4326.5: 1.16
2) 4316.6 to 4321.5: 0.91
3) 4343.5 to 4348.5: 1.52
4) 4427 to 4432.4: -2.28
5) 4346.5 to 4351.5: 1.05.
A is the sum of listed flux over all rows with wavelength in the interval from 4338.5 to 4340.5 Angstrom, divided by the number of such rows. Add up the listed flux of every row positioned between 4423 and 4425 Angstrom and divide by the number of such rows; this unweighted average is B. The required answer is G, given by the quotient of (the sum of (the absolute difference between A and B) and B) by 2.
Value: 4.8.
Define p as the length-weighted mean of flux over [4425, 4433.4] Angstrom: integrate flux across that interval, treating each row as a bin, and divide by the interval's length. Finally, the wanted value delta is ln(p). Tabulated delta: 1.58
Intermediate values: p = 4.9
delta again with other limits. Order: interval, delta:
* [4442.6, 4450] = 1.55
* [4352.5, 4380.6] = 1.98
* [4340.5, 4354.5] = 2.16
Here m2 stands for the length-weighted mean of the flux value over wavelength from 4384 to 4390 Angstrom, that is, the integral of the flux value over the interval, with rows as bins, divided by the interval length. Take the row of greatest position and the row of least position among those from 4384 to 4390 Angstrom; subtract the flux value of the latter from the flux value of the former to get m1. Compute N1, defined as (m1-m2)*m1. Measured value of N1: 2.8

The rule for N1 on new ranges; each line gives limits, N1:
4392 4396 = -0.3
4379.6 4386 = 0.4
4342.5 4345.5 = 4.3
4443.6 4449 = 0.1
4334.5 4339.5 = 1.4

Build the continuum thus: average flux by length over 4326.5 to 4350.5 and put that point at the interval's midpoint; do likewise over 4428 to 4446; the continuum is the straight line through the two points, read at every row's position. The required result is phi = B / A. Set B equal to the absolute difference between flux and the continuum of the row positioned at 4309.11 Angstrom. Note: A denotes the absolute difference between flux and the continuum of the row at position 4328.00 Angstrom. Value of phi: 6.5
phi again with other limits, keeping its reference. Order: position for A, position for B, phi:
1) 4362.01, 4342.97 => 0.9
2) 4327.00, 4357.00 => 1.2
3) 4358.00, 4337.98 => 0.2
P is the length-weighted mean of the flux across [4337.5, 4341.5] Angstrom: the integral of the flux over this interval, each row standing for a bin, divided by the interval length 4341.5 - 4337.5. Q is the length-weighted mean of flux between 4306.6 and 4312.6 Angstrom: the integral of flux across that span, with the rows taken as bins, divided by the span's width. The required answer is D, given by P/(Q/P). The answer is 12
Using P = 9.6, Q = 7.5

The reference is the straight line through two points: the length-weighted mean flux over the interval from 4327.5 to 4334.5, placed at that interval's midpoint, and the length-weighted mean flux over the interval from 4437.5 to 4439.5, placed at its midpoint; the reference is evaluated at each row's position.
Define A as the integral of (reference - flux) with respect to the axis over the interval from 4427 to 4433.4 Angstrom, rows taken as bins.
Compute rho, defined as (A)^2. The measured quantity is 6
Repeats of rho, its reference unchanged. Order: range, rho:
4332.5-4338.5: 4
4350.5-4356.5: 4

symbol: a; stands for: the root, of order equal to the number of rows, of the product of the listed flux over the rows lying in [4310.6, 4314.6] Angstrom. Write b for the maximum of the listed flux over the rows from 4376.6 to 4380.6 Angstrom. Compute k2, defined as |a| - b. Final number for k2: 0.9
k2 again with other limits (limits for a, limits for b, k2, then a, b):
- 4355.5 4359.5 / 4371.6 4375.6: 0.6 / 7.6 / 6.99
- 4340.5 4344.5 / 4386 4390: 3.6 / 9.7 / 6.02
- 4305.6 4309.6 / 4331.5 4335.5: -2.3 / 7.4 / 9.62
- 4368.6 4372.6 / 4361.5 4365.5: -0.7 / 6.9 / 7.61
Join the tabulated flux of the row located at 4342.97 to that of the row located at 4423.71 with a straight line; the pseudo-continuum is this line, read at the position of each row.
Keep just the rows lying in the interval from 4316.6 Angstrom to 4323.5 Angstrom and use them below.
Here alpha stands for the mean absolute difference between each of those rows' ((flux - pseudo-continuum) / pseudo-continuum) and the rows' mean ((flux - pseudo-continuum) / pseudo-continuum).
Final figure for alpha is 0.017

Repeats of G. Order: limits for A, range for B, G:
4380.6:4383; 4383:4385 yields 3.1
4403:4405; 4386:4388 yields 3.3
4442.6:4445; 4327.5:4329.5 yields 6.8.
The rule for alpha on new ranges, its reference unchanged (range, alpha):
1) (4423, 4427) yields 0.017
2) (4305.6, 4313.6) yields 0.016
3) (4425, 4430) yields 0.012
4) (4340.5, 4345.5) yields 0.021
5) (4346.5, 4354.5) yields 0.013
